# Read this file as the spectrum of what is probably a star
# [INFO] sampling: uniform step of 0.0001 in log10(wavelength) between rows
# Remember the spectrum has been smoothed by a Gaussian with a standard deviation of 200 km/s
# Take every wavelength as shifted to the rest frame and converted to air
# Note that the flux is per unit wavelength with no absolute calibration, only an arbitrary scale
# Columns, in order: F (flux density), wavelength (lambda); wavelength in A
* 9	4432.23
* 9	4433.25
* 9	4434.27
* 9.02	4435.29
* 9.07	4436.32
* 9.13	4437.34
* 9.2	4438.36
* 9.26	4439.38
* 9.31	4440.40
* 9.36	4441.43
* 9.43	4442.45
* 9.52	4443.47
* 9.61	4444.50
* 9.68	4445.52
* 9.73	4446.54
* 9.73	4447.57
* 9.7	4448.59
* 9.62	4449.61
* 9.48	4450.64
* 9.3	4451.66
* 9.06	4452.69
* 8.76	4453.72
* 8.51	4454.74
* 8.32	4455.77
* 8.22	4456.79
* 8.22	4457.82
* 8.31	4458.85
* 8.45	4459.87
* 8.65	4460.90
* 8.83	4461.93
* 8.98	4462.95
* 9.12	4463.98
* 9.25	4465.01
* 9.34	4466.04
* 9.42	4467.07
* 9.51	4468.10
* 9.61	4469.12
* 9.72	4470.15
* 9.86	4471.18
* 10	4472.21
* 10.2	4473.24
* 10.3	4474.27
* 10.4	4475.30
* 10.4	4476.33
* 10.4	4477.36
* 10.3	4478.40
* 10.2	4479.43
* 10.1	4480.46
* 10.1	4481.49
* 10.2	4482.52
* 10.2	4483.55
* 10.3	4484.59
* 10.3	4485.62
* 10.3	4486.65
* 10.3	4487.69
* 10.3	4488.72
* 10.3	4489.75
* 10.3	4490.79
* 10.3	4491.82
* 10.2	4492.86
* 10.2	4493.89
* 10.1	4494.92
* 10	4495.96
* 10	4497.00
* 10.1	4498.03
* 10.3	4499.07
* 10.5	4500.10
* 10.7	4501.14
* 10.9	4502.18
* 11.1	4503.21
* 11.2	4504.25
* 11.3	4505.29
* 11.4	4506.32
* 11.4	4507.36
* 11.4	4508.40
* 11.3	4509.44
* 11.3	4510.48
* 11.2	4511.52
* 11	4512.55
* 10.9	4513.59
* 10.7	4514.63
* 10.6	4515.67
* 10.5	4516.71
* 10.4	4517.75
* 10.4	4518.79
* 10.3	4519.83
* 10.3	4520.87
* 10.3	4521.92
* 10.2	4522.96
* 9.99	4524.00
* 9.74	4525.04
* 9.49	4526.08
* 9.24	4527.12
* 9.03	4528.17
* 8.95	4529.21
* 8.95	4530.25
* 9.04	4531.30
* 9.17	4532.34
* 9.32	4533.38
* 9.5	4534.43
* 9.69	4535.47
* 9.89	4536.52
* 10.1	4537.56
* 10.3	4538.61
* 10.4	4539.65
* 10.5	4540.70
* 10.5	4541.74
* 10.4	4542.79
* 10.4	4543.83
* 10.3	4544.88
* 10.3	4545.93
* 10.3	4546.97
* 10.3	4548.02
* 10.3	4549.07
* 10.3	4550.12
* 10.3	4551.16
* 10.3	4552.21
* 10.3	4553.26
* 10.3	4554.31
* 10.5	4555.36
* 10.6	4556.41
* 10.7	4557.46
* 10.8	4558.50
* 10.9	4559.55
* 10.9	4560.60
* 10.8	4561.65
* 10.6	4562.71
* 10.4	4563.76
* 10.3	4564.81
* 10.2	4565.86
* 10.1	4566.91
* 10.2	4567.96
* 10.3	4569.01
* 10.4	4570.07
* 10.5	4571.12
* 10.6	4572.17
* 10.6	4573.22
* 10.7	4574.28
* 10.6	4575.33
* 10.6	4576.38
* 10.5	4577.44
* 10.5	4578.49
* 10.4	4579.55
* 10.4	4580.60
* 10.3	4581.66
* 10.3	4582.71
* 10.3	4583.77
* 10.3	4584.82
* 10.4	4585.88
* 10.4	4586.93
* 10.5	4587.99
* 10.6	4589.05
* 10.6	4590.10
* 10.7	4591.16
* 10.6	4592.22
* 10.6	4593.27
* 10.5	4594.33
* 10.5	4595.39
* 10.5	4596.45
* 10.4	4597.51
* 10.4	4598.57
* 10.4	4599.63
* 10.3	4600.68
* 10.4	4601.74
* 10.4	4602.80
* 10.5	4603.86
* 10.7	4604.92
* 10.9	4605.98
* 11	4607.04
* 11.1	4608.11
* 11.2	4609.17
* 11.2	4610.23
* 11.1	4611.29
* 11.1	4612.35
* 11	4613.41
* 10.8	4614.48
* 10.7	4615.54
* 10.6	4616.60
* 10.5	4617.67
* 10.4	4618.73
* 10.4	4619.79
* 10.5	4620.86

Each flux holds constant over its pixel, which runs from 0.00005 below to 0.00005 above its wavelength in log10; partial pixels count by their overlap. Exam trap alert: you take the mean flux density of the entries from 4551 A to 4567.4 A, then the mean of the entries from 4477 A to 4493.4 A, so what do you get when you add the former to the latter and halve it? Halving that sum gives 10.4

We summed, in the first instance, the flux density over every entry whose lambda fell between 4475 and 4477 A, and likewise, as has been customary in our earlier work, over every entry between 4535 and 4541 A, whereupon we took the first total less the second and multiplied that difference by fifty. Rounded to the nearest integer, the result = -2004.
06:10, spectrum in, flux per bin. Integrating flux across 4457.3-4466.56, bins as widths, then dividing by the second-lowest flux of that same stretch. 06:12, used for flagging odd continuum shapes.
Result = 9.79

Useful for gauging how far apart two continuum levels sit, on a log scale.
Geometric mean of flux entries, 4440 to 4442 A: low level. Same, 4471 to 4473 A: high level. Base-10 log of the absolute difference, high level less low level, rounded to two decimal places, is -0.23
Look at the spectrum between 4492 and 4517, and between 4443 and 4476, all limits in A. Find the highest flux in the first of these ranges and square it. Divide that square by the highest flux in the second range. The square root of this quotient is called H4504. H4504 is 3.53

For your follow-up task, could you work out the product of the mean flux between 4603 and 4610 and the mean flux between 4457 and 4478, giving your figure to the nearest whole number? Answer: 103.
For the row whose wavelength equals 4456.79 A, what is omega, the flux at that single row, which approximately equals 8.22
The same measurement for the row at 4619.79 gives 10.4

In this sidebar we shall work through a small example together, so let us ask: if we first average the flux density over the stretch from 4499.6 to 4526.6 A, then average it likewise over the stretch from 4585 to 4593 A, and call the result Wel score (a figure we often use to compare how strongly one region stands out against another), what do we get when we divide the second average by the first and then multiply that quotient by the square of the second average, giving 109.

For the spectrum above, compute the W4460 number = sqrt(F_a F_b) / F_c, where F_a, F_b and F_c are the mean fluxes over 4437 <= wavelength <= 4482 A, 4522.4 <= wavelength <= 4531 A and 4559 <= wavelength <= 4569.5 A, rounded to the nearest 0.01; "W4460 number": 0.90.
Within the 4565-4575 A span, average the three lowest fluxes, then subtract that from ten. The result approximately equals -0.2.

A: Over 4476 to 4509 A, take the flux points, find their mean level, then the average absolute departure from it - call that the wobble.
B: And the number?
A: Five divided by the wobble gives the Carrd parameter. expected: 14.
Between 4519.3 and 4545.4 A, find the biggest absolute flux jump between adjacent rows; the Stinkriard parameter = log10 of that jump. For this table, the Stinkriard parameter -0.60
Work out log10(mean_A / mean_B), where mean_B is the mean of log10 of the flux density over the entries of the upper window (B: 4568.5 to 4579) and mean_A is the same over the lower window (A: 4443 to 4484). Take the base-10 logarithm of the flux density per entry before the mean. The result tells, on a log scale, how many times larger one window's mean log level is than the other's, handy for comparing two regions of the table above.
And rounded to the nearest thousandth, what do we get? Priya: -0.020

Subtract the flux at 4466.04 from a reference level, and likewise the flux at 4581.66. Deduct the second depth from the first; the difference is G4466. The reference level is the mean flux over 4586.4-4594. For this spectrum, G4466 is 0.96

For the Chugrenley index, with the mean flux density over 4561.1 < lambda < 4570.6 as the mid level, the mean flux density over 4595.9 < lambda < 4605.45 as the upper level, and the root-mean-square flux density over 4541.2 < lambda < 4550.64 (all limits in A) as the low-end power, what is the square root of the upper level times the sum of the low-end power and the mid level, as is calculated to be 14.7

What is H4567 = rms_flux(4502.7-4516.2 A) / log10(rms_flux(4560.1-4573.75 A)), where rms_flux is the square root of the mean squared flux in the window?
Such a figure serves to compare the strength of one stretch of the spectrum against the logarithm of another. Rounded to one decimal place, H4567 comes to 10.9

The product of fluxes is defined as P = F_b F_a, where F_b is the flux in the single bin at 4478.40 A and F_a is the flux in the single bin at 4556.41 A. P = 109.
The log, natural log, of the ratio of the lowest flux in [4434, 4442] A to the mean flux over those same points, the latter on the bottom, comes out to -0.019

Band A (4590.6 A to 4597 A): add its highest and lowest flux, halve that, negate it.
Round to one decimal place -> -10.6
